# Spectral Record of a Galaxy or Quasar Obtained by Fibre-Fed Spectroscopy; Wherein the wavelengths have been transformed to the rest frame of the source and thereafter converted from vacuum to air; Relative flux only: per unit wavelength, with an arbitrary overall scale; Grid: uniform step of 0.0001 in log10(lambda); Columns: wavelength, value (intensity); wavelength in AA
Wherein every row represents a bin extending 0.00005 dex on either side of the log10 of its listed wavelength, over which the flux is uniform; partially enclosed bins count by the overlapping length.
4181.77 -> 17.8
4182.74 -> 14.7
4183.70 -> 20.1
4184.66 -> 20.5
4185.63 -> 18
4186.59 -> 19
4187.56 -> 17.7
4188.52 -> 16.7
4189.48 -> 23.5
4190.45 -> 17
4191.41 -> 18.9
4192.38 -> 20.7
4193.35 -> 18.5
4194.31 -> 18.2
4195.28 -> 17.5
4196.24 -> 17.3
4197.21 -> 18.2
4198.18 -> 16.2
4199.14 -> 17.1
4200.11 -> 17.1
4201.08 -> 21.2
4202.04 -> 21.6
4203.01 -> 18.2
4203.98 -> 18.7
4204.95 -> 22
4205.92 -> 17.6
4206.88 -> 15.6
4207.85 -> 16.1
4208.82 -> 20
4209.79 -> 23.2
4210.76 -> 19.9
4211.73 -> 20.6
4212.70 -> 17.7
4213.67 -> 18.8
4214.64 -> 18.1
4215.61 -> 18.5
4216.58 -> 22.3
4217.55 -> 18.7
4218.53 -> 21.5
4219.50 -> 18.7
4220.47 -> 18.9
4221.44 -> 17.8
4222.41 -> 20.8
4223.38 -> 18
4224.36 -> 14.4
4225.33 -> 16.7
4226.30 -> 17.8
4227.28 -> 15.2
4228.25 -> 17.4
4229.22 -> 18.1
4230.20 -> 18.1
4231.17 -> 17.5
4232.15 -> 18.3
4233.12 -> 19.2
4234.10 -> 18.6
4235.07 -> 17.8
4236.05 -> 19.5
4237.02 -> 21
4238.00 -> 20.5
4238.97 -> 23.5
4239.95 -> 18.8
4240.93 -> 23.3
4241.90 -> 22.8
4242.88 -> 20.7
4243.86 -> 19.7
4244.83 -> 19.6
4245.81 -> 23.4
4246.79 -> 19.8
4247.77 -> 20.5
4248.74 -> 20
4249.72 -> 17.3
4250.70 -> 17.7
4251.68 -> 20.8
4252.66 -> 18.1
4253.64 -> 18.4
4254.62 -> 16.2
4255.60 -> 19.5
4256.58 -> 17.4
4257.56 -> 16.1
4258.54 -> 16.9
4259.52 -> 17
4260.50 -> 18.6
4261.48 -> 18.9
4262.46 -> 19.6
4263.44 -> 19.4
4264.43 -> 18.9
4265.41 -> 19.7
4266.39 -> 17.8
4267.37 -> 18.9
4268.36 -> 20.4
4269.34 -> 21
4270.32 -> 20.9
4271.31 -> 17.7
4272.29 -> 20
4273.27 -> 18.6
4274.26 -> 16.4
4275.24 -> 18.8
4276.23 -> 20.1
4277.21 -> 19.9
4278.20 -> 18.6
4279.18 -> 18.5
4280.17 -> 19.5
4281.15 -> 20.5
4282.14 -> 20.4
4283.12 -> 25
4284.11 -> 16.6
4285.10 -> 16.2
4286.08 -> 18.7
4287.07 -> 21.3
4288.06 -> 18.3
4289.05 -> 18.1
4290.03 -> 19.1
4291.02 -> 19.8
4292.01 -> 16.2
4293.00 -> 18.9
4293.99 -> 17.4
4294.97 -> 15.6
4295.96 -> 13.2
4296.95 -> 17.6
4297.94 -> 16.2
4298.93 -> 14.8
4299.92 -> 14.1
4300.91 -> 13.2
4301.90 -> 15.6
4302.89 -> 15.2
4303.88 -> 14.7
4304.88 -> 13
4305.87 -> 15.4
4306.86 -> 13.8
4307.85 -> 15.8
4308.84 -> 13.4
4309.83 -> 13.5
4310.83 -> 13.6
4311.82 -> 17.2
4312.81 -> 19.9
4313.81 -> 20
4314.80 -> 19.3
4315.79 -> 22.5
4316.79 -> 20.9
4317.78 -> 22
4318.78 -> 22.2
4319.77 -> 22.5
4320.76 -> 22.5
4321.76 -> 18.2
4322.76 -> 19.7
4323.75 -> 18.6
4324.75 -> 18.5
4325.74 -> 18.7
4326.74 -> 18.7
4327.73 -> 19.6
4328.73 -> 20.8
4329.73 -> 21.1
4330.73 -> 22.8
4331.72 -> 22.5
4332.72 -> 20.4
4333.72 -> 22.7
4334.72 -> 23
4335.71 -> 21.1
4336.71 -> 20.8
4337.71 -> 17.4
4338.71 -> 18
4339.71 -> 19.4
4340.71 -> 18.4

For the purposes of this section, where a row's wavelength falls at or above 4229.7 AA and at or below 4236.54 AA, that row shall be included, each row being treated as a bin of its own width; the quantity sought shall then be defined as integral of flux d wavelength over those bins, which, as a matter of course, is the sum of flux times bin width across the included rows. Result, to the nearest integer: 126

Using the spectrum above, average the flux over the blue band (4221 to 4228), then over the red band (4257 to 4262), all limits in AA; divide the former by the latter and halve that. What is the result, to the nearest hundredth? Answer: 0.49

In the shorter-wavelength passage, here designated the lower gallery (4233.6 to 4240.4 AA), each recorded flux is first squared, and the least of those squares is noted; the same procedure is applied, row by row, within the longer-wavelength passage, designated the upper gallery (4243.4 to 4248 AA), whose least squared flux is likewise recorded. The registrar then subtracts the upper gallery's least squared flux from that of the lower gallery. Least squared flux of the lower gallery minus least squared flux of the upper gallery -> -67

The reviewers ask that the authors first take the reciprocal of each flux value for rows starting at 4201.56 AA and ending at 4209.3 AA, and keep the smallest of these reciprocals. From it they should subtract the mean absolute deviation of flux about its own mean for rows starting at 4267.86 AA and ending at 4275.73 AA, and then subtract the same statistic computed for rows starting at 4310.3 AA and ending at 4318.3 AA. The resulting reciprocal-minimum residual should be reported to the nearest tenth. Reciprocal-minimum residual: -3.3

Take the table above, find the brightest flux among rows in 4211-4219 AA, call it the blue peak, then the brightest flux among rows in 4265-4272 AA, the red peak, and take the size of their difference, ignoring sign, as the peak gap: 1.30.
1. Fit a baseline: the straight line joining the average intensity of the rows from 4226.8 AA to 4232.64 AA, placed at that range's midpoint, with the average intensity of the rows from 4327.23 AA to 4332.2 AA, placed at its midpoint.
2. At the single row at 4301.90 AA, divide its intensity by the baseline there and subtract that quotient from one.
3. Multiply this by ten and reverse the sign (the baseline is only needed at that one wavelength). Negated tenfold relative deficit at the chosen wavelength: -2.3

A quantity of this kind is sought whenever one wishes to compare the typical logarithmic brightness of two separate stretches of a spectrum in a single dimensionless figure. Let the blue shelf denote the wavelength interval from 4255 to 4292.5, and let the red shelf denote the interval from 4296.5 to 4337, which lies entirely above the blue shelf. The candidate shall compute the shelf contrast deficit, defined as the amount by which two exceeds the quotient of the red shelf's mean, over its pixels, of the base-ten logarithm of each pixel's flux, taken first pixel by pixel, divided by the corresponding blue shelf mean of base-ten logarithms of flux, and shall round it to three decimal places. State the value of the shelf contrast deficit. 1.013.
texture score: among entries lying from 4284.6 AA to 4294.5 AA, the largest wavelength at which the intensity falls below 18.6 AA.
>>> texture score 4293.99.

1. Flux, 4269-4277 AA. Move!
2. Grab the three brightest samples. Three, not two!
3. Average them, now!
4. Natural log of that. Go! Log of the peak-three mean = 3.03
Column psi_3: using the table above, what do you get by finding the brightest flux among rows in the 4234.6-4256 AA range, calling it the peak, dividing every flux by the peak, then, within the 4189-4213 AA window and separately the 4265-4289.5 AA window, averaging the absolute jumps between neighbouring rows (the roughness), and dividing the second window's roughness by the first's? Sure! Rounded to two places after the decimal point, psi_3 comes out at 0.87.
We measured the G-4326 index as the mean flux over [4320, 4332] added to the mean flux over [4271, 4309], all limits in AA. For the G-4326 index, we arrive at 37.5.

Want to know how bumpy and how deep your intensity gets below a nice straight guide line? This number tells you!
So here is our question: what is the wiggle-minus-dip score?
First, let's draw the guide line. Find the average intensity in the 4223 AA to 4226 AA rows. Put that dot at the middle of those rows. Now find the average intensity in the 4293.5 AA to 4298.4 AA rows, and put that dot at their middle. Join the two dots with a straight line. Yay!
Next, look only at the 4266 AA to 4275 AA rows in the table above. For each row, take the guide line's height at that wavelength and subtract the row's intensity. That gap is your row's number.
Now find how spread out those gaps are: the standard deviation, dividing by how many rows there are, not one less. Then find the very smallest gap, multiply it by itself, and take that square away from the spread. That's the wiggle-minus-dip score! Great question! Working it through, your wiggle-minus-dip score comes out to -22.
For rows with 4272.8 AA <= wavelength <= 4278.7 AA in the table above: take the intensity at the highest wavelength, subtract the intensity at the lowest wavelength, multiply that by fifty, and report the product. 0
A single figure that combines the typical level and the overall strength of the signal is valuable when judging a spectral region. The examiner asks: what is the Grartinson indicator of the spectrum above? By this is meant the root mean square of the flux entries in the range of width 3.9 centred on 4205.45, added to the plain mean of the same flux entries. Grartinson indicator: 37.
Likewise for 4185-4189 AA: 36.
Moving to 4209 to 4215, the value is 40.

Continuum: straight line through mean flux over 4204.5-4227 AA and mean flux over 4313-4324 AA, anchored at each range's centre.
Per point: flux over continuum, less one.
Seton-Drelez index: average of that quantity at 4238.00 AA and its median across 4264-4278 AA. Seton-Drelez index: 0.02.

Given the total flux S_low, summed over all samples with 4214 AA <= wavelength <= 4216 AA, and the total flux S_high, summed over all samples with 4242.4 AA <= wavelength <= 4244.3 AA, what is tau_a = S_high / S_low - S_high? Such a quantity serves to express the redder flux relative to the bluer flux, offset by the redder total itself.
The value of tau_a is -39.3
